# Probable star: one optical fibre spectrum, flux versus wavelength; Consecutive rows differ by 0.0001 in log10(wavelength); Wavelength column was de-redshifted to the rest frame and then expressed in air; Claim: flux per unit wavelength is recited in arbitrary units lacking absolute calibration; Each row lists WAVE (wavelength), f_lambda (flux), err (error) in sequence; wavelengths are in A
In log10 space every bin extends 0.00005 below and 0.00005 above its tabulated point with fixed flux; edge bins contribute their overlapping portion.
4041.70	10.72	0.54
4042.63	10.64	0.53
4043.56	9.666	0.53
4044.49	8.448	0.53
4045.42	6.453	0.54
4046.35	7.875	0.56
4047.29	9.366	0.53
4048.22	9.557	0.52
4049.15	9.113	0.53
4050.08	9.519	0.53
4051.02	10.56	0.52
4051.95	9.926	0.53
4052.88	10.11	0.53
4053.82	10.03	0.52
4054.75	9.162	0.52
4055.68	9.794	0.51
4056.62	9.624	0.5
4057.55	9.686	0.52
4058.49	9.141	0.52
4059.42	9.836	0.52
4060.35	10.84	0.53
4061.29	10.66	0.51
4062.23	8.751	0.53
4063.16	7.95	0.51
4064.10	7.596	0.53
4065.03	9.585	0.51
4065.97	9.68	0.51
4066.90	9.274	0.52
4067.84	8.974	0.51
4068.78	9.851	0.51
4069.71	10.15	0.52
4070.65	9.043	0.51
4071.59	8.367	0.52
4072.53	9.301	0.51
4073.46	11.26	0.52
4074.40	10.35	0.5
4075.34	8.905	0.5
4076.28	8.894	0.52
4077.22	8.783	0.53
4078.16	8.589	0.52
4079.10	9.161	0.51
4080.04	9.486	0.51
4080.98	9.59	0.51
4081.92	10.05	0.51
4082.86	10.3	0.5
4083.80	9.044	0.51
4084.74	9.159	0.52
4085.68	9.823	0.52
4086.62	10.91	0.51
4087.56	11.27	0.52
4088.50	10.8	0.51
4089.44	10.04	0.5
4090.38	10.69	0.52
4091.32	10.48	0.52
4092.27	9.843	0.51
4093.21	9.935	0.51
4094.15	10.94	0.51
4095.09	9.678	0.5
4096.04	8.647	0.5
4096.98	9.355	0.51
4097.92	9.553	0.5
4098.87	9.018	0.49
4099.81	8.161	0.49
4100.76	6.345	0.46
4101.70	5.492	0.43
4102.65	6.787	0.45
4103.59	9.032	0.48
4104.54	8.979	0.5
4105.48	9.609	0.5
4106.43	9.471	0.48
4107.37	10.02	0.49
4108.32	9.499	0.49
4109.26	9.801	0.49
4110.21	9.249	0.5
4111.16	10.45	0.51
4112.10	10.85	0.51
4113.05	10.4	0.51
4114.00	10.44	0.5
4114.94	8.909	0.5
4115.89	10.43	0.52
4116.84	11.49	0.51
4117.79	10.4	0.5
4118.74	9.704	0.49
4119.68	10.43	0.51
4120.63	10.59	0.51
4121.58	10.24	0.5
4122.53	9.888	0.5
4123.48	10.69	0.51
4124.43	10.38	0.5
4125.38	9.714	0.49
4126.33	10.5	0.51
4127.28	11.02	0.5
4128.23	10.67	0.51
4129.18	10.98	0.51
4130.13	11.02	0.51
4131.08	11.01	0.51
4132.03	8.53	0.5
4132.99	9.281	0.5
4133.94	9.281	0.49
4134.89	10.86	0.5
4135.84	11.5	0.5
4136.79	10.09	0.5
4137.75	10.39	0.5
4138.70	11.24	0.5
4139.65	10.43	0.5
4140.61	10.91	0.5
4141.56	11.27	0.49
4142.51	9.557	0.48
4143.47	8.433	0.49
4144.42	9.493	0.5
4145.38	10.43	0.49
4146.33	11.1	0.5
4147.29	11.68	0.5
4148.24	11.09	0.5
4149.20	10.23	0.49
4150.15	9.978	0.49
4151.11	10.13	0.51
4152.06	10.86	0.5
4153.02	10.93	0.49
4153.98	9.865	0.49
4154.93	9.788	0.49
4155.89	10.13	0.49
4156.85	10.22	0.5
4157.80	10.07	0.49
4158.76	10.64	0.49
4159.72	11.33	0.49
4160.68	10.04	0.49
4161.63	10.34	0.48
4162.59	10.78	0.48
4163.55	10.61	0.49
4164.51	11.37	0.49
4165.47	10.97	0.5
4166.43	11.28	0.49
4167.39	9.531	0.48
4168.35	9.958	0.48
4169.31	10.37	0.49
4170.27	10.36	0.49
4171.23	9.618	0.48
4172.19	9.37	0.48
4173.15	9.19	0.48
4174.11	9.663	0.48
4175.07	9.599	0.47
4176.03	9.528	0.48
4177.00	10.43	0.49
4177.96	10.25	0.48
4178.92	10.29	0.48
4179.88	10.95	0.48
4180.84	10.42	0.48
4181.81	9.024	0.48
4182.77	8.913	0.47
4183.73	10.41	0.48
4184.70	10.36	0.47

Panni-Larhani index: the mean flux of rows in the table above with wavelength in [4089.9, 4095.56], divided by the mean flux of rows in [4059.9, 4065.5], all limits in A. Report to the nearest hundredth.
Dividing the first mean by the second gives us 1.11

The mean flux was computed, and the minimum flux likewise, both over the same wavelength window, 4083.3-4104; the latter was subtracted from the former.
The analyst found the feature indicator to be 3.8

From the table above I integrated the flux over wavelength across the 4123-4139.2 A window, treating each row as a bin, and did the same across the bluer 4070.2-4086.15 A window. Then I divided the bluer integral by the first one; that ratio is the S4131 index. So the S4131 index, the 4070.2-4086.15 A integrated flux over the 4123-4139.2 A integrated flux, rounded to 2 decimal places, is 0.89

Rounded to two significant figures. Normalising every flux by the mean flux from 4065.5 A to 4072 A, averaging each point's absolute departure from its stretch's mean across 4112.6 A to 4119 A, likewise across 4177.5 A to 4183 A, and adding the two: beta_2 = 0.13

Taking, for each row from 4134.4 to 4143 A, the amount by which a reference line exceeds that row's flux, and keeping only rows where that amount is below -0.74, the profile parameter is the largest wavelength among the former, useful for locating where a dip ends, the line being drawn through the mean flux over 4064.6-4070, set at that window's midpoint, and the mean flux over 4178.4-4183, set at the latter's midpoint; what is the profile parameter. 4141.56 A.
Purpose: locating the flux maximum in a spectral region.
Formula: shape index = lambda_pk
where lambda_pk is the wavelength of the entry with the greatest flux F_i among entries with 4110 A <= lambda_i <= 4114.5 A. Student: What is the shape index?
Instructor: 4112.10 A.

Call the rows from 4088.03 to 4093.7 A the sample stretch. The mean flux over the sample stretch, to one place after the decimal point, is 10.3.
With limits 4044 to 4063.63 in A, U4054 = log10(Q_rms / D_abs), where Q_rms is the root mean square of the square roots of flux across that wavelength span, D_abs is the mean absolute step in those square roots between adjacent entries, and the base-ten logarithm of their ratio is 1.39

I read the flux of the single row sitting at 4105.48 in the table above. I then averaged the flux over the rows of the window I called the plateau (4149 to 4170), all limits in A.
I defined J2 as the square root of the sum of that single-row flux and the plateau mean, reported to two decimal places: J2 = 4.48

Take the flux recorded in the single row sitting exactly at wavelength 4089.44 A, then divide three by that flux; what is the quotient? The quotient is 0.299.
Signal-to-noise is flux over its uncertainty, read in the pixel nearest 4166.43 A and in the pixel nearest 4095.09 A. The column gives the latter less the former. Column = -3.7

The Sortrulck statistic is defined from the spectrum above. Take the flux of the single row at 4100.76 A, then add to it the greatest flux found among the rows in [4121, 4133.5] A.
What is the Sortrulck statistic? 17.4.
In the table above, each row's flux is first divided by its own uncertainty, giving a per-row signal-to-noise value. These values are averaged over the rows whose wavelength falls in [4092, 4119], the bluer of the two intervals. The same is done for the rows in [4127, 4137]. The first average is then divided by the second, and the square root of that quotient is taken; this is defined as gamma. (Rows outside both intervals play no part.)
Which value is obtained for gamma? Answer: 0.958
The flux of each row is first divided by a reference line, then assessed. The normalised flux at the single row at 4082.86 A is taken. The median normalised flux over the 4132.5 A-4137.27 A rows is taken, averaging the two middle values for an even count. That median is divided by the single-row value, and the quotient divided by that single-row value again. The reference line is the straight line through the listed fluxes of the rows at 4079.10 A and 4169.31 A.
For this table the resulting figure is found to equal 0.81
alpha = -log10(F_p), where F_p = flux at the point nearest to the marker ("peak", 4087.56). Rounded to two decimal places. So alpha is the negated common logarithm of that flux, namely -1.05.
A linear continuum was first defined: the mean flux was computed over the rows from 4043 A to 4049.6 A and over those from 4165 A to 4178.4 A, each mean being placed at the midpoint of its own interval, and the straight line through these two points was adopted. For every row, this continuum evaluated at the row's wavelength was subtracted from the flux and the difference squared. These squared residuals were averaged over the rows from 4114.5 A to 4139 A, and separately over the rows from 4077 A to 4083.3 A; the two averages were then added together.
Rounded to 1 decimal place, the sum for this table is 1.7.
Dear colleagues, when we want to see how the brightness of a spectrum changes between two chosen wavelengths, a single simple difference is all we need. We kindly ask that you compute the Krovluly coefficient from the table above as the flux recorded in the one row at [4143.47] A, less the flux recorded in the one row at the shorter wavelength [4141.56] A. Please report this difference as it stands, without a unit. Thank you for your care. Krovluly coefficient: -2.8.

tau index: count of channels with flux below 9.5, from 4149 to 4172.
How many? 0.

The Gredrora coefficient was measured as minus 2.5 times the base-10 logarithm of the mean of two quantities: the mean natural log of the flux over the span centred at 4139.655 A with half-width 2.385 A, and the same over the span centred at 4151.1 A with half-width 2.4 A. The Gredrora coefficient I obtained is -0.934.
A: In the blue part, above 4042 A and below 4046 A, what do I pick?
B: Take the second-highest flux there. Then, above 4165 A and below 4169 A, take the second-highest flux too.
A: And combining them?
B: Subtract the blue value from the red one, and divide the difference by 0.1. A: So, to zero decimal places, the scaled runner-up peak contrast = 13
